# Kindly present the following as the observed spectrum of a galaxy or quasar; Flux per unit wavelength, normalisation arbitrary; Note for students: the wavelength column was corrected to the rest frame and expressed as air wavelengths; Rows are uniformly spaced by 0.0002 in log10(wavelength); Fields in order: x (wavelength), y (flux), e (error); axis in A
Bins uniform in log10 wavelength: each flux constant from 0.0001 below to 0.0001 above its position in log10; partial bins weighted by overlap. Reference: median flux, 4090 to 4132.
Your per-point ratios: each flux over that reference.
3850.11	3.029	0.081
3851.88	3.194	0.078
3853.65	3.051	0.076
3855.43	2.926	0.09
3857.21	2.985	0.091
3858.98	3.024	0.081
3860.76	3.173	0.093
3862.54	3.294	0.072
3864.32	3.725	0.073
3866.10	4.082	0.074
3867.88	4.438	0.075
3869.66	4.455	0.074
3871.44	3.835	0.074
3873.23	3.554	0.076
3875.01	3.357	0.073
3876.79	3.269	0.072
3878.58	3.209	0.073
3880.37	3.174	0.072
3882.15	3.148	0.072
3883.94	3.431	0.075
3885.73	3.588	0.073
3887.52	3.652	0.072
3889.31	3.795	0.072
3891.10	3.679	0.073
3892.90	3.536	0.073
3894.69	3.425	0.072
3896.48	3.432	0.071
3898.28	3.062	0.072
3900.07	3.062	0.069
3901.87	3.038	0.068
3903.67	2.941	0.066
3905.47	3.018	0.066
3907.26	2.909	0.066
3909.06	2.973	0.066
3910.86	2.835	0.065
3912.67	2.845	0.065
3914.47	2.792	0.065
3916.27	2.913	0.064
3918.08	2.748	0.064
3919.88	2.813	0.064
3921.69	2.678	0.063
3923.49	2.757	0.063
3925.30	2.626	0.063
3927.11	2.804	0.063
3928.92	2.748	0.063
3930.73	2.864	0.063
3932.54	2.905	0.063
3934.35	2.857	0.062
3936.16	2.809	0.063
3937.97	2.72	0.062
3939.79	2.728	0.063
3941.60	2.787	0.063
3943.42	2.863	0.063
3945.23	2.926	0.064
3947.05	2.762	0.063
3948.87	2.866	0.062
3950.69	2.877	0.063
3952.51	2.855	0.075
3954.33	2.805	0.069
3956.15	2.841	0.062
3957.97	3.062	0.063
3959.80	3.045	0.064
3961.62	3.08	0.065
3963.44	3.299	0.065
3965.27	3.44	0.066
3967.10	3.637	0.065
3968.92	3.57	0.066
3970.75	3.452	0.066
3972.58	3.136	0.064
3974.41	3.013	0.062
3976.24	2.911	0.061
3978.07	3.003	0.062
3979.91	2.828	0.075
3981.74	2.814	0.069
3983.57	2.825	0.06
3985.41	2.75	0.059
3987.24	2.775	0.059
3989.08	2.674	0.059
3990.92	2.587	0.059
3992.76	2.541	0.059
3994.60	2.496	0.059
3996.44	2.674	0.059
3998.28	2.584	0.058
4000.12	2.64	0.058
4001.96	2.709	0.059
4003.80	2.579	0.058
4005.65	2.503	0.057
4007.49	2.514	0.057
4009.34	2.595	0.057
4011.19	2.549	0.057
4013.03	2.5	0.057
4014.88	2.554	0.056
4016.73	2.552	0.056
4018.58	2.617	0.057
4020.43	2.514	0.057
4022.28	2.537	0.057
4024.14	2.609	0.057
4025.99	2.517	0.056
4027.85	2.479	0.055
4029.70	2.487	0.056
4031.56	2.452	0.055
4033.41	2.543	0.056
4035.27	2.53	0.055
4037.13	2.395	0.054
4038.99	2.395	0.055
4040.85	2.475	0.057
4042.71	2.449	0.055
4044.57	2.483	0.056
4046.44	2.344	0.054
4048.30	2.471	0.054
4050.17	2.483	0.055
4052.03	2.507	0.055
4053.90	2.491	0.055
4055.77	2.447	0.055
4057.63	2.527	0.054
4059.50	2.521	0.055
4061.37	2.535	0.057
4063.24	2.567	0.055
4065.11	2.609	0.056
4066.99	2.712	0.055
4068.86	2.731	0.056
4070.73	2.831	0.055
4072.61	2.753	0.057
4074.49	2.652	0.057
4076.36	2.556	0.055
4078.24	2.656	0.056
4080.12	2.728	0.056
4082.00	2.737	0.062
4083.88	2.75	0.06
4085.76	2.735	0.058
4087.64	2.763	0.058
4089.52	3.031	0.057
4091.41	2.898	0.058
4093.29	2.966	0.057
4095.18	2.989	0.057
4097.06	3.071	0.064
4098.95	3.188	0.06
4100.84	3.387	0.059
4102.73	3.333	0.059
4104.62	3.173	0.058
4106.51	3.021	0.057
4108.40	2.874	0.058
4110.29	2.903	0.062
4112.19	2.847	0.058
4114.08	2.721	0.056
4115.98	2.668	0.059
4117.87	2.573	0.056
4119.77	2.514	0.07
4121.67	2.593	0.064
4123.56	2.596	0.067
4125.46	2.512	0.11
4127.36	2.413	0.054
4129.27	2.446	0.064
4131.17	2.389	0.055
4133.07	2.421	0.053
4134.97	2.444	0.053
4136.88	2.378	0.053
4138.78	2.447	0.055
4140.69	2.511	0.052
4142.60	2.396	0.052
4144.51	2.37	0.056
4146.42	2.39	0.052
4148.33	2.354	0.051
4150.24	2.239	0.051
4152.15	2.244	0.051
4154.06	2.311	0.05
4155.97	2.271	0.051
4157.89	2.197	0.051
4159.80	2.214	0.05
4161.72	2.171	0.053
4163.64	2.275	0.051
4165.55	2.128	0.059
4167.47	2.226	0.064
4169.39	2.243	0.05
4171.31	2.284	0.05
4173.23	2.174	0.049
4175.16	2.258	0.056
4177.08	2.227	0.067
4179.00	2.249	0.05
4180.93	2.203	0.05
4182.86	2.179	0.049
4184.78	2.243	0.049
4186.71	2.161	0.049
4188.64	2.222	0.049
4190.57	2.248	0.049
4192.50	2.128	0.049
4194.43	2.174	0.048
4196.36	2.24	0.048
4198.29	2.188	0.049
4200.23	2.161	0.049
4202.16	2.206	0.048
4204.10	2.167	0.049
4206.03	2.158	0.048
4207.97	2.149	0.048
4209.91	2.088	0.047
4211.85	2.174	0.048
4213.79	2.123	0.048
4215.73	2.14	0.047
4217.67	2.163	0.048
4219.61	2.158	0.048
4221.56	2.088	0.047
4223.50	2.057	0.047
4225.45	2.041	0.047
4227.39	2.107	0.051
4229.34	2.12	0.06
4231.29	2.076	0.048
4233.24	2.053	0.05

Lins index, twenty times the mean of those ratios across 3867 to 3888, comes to 25.1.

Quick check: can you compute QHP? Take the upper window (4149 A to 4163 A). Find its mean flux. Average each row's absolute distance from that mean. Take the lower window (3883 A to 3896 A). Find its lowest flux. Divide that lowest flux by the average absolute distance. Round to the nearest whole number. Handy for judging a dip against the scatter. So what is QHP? 97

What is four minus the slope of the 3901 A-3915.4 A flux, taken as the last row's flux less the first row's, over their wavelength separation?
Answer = 4.02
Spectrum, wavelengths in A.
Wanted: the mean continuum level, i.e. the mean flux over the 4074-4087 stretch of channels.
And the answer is 2.7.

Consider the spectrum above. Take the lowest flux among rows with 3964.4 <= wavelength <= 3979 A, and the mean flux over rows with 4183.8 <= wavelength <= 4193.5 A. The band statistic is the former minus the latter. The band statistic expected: 0.71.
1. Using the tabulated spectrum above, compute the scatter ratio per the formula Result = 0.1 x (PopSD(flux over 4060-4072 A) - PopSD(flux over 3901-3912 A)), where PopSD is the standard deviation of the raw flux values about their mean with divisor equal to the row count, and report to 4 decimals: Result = 0.0035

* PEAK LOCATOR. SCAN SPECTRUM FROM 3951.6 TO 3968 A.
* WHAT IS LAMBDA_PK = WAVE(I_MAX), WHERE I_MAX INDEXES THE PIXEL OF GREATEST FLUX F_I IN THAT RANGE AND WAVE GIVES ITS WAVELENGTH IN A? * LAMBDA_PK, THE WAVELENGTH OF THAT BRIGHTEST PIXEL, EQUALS 3967.10 A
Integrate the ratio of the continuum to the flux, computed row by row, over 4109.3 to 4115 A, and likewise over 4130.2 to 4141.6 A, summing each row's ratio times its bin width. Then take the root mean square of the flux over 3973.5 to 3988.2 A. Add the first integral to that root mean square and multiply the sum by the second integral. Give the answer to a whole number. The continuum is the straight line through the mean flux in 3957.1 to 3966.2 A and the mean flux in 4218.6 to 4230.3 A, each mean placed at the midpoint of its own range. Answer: 93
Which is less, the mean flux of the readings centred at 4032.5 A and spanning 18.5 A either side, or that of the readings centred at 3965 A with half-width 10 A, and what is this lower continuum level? 2.49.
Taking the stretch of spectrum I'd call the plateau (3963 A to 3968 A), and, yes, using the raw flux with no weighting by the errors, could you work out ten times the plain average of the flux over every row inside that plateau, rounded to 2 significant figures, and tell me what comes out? 35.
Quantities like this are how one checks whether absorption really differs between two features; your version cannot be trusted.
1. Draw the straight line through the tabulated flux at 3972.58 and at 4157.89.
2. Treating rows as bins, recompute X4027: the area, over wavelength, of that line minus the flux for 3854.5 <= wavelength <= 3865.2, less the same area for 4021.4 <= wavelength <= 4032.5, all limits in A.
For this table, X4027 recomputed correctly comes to 2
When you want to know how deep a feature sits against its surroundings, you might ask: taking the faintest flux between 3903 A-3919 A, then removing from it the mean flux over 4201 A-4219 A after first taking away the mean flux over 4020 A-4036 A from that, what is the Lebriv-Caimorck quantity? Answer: 3.11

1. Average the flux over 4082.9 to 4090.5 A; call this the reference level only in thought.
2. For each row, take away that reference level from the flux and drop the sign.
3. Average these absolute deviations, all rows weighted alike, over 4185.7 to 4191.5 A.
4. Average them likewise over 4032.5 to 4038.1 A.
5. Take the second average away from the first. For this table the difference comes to 0.28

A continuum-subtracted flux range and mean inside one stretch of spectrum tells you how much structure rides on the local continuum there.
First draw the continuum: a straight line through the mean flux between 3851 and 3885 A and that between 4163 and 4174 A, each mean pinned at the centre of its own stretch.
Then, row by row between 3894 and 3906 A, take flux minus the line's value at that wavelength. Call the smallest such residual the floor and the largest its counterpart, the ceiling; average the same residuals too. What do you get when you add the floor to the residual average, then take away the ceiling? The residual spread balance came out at -0.63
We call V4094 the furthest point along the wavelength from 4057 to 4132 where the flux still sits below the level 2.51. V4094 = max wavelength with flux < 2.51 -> 4131.17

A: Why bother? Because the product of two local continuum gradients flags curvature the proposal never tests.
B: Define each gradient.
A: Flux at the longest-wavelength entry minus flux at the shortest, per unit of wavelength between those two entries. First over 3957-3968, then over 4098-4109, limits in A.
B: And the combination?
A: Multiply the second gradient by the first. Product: -0.0021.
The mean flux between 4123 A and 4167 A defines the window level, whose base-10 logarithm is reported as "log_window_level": 0.37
